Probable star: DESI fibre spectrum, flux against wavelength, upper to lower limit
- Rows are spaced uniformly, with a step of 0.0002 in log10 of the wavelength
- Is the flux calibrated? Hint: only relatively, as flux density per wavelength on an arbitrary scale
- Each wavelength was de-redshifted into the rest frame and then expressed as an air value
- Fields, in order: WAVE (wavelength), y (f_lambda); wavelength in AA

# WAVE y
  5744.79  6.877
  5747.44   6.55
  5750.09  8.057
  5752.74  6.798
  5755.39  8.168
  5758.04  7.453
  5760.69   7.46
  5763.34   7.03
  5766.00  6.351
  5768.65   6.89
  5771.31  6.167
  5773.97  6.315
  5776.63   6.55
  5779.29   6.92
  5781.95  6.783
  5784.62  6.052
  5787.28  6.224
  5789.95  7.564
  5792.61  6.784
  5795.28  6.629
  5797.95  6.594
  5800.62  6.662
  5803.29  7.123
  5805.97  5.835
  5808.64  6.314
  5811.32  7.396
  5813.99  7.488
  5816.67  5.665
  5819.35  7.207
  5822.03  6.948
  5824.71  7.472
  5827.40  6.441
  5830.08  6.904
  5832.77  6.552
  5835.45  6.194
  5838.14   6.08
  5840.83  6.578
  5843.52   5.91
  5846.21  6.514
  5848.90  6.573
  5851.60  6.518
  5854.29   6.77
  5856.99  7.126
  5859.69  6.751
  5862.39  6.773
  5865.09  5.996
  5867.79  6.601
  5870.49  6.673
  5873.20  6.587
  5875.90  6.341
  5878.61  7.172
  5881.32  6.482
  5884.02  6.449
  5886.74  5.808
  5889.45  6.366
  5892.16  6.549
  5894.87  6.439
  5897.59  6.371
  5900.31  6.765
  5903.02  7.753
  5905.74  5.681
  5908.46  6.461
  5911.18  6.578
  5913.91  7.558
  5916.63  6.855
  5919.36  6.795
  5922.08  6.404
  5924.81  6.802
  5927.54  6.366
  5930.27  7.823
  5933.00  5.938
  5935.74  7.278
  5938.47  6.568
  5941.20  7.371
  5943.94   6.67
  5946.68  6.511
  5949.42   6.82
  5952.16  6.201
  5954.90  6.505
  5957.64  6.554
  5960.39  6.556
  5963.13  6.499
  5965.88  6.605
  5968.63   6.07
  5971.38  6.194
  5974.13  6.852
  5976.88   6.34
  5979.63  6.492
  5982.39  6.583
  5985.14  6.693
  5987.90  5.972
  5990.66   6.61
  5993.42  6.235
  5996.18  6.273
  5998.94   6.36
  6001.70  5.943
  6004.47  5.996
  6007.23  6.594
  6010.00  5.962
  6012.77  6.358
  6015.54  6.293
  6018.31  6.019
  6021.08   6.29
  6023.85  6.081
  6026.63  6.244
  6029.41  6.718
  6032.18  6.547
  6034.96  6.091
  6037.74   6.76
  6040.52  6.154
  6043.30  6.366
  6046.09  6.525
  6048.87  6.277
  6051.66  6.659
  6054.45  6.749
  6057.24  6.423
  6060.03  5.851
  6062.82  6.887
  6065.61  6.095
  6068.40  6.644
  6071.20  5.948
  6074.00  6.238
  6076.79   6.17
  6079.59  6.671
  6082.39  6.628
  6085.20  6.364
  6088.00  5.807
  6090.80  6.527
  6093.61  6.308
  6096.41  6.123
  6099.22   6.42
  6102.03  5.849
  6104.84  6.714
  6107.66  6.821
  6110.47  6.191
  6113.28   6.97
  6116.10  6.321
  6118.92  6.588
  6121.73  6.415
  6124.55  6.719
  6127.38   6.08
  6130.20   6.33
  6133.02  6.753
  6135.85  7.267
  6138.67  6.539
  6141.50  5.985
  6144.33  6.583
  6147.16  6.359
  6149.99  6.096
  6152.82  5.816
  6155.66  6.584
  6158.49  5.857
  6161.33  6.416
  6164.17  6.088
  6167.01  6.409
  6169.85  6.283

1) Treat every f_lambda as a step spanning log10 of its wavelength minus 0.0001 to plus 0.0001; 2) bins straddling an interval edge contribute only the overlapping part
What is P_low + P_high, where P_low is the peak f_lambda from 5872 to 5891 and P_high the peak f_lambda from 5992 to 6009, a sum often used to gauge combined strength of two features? 13.8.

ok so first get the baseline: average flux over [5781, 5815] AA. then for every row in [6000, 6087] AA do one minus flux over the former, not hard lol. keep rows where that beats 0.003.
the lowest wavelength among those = 6001.70 AA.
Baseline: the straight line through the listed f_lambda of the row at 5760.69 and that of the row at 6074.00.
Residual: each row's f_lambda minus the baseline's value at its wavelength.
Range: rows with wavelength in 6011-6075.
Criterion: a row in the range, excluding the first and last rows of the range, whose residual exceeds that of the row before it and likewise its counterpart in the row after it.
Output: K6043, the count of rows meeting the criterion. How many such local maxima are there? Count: 7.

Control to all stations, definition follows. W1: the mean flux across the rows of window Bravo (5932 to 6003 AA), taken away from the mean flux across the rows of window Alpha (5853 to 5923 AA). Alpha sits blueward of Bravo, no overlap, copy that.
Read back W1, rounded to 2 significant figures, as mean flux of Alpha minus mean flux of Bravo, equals 0.13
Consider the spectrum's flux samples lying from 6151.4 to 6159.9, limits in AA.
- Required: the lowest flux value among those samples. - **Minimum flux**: 5.816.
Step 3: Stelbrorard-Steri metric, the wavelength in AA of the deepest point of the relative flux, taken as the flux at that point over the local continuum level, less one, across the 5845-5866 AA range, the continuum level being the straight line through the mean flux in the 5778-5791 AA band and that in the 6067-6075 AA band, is 5865.09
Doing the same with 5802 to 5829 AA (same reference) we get 5816.67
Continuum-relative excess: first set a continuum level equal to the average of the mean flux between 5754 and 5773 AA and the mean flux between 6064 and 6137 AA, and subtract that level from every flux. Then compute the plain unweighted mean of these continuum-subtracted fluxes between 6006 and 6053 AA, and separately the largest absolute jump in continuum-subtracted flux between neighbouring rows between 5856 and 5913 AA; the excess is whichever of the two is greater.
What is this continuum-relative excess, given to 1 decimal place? 2.1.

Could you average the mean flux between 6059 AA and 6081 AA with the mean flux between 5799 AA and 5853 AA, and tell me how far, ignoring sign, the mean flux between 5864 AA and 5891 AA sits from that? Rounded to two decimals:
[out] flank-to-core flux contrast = 0.02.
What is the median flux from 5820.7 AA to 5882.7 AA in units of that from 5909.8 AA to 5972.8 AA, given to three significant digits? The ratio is 1.00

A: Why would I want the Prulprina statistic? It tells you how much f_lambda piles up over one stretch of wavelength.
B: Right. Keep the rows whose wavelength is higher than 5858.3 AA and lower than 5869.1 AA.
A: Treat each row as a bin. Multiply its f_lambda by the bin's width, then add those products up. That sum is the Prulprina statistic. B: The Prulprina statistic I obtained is 70.5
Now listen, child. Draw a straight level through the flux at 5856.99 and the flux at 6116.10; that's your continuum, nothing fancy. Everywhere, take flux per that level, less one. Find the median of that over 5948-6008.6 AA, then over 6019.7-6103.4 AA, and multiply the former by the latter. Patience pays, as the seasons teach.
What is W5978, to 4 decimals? 0.0009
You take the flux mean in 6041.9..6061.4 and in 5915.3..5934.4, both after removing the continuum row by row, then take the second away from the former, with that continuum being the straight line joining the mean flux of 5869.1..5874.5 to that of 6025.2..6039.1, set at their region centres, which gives -0.18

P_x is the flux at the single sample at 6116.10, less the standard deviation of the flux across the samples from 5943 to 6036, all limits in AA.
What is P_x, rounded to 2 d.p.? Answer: 6.06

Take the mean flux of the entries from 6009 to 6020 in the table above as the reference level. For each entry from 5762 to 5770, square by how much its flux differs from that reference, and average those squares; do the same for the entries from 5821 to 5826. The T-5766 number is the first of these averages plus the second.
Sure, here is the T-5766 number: 1.6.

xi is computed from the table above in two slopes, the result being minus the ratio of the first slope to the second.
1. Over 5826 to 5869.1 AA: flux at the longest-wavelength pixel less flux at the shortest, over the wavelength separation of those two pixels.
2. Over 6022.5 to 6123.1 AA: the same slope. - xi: -1.2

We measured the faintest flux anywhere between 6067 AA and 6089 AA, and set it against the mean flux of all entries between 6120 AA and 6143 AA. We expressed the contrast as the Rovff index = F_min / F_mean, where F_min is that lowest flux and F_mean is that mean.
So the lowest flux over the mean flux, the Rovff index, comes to 0.892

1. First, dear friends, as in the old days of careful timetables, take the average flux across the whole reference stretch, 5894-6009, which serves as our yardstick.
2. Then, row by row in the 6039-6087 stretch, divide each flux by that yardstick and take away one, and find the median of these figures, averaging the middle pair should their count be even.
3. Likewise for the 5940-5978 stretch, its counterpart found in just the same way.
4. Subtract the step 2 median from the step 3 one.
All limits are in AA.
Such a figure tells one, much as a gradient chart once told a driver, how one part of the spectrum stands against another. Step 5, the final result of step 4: 0.025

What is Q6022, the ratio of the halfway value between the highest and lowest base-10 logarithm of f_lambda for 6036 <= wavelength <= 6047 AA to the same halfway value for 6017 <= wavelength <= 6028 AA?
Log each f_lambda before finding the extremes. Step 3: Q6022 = 1.03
